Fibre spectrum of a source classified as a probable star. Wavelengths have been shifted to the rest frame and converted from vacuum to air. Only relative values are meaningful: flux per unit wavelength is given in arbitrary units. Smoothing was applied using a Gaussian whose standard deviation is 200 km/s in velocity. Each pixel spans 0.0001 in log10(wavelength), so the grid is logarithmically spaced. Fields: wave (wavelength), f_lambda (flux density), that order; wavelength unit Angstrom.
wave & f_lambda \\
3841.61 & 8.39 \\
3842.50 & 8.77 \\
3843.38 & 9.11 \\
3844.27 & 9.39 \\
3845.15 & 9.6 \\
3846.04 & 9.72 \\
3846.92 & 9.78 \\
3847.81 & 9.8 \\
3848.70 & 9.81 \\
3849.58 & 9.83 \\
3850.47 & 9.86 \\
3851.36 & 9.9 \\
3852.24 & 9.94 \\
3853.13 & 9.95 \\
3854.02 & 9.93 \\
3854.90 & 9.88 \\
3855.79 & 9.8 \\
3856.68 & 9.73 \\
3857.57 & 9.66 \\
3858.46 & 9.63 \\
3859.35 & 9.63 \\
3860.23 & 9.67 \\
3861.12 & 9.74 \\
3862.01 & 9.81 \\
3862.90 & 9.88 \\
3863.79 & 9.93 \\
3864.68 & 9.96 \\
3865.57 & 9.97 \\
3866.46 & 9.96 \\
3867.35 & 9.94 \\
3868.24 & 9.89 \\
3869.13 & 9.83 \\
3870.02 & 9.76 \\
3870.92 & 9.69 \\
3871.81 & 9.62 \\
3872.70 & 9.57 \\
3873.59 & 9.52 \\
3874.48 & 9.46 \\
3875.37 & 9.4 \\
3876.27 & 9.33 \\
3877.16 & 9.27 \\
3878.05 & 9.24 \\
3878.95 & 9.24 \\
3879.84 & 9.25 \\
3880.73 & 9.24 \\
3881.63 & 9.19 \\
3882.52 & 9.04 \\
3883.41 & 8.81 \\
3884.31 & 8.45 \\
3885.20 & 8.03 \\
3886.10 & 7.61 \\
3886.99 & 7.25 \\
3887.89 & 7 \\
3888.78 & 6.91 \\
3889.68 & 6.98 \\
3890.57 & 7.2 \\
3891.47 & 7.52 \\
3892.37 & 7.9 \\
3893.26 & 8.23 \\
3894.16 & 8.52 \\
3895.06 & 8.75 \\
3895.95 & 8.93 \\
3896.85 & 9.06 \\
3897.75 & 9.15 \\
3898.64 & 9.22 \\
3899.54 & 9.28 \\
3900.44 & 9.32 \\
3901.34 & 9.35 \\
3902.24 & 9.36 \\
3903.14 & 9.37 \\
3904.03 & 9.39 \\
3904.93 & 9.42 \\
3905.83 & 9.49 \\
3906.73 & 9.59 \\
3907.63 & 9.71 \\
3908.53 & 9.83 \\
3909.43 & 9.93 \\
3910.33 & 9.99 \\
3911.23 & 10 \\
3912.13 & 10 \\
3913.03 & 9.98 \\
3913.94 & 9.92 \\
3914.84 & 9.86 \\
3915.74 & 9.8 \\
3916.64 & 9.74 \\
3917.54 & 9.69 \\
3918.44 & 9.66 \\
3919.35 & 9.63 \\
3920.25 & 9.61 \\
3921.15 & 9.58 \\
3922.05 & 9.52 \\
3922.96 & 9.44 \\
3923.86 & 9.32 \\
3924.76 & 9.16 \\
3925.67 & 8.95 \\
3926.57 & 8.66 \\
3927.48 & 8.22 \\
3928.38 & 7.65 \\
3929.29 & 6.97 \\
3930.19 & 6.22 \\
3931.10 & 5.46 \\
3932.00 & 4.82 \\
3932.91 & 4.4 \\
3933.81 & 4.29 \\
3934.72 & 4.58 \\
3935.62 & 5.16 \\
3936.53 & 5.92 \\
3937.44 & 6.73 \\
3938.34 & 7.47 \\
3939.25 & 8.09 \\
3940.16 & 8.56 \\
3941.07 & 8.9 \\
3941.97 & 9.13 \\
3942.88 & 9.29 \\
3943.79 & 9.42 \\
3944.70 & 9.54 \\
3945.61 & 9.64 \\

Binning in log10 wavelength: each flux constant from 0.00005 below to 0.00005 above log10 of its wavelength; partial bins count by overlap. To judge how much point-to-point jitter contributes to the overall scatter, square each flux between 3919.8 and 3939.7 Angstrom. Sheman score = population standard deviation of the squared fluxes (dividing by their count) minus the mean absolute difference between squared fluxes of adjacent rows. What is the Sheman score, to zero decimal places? 21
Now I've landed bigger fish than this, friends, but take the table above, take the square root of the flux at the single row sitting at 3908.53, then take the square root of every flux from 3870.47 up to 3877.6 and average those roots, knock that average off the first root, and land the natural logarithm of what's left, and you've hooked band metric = -2.88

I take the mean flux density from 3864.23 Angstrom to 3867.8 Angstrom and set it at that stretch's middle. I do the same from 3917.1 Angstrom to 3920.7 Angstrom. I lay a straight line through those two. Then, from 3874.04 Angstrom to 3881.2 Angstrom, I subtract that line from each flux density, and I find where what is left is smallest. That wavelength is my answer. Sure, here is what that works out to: 3878.05 Angstrom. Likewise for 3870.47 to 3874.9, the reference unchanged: 3874.48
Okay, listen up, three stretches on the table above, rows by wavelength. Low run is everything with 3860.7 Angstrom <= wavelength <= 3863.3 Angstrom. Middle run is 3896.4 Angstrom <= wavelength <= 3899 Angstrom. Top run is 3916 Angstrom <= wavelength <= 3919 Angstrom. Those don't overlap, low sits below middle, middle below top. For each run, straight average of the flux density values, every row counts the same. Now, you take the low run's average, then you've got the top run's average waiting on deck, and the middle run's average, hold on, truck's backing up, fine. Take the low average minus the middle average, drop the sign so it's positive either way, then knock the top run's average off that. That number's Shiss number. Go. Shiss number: -9.0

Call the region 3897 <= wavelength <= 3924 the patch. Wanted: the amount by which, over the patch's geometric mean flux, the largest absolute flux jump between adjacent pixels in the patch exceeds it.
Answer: -9.5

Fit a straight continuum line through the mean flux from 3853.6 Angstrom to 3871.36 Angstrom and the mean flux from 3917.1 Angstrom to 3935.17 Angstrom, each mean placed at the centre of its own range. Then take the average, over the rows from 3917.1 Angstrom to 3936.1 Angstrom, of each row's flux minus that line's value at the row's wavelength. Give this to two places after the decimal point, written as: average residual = -0.11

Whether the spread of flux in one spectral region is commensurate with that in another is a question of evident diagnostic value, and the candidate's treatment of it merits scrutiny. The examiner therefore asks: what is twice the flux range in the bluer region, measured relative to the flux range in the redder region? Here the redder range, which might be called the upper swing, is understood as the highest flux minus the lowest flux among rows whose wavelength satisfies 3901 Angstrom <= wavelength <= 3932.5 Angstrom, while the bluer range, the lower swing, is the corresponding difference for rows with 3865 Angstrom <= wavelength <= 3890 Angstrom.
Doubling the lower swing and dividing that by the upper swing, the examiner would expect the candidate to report 1.2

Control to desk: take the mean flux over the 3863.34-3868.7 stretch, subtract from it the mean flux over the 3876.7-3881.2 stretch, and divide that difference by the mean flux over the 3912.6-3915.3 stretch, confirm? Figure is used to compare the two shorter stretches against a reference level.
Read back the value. 0.07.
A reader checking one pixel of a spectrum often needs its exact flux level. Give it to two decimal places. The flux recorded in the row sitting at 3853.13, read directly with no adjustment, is 9.95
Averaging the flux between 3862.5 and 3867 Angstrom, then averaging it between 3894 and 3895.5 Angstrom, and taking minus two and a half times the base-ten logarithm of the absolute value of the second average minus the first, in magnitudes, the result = -0.3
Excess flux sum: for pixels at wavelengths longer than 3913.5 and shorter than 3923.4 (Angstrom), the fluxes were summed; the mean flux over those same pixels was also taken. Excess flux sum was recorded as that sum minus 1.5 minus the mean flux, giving 95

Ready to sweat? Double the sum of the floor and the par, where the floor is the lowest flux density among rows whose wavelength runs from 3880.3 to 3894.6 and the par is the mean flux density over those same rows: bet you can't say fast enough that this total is 30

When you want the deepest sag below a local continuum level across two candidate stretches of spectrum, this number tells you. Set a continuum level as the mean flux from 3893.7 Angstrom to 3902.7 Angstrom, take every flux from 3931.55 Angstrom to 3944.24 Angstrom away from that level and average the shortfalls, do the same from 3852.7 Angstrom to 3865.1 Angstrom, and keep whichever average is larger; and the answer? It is 2.2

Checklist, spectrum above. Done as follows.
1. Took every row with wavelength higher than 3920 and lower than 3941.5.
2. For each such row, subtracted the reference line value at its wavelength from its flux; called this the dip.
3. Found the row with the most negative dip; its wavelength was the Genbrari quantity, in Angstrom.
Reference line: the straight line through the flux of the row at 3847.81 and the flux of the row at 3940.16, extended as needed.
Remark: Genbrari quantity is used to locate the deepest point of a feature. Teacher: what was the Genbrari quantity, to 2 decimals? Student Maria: 3933.81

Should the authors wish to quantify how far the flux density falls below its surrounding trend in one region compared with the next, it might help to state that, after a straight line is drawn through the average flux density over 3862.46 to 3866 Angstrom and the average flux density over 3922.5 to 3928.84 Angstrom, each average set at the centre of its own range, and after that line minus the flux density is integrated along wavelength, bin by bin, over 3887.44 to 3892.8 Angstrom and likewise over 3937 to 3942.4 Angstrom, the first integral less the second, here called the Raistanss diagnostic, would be 10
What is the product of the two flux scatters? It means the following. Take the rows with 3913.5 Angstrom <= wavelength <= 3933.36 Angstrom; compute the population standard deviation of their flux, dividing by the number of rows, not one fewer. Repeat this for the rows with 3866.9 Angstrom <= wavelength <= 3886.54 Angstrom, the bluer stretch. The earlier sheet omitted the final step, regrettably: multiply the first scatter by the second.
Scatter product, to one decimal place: 1.0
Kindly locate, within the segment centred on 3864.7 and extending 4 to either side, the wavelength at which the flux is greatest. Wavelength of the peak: 3865.57 Angstrom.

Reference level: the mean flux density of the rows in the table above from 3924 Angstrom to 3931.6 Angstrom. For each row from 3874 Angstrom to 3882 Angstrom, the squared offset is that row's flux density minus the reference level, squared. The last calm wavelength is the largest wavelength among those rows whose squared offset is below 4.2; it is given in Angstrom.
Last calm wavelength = 3881.63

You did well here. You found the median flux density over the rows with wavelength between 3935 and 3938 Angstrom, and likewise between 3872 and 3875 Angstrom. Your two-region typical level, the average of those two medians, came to 7.72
